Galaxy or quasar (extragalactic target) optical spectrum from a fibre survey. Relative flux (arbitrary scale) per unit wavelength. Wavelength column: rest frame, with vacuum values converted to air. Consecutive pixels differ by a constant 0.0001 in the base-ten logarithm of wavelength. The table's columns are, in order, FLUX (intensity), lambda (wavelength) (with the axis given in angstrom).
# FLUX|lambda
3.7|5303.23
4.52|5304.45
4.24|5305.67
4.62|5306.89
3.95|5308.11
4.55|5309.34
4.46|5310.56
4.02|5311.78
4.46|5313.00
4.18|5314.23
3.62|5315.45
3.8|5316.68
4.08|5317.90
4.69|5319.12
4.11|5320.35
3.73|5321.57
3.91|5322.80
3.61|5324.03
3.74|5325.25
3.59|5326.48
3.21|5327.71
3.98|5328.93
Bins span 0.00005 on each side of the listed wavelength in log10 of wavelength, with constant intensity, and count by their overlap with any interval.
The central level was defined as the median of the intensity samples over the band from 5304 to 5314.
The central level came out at 4.46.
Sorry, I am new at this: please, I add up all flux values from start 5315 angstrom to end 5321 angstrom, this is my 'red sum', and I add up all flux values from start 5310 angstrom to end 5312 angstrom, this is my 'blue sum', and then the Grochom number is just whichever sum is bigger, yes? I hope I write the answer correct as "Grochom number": 20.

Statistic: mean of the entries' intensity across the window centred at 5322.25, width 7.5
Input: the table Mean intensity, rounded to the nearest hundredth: 3.96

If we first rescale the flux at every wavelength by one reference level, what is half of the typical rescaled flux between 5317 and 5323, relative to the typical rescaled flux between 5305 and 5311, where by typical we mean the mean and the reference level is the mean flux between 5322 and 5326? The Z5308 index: 0.470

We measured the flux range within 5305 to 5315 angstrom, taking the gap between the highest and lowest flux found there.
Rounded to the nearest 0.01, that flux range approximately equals 0.67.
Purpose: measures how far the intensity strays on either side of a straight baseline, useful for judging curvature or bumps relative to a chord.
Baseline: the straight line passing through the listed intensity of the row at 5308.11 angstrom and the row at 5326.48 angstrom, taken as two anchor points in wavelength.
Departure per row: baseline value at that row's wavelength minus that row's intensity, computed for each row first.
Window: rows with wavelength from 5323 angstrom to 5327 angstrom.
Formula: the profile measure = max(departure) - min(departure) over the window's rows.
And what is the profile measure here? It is 0.15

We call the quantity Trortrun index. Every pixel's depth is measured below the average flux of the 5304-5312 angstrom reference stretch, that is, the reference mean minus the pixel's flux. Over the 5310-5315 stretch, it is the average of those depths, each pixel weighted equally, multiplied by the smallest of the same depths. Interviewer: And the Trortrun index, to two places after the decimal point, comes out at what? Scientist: -0.01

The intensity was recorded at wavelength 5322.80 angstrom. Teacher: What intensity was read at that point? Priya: 3.91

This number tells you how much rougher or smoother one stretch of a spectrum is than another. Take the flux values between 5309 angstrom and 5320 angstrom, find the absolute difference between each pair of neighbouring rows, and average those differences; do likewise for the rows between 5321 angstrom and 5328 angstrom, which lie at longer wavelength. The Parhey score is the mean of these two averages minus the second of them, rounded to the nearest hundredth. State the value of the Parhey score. 0.07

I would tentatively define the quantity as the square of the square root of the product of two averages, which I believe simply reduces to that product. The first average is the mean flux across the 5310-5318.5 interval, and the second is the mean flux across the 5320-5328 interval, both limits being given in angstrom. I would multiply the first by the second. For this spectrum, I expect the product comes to 15.1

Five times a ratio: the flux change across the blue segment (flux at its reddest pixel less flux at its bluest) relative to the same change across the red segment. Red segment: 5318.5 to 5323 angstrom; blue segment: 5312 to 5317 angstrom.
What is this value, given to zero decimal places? 4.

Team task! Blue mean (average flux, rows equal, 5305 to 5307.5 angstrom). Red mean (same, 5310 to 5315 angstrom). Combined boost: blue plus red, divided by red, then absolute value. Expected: 2.04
